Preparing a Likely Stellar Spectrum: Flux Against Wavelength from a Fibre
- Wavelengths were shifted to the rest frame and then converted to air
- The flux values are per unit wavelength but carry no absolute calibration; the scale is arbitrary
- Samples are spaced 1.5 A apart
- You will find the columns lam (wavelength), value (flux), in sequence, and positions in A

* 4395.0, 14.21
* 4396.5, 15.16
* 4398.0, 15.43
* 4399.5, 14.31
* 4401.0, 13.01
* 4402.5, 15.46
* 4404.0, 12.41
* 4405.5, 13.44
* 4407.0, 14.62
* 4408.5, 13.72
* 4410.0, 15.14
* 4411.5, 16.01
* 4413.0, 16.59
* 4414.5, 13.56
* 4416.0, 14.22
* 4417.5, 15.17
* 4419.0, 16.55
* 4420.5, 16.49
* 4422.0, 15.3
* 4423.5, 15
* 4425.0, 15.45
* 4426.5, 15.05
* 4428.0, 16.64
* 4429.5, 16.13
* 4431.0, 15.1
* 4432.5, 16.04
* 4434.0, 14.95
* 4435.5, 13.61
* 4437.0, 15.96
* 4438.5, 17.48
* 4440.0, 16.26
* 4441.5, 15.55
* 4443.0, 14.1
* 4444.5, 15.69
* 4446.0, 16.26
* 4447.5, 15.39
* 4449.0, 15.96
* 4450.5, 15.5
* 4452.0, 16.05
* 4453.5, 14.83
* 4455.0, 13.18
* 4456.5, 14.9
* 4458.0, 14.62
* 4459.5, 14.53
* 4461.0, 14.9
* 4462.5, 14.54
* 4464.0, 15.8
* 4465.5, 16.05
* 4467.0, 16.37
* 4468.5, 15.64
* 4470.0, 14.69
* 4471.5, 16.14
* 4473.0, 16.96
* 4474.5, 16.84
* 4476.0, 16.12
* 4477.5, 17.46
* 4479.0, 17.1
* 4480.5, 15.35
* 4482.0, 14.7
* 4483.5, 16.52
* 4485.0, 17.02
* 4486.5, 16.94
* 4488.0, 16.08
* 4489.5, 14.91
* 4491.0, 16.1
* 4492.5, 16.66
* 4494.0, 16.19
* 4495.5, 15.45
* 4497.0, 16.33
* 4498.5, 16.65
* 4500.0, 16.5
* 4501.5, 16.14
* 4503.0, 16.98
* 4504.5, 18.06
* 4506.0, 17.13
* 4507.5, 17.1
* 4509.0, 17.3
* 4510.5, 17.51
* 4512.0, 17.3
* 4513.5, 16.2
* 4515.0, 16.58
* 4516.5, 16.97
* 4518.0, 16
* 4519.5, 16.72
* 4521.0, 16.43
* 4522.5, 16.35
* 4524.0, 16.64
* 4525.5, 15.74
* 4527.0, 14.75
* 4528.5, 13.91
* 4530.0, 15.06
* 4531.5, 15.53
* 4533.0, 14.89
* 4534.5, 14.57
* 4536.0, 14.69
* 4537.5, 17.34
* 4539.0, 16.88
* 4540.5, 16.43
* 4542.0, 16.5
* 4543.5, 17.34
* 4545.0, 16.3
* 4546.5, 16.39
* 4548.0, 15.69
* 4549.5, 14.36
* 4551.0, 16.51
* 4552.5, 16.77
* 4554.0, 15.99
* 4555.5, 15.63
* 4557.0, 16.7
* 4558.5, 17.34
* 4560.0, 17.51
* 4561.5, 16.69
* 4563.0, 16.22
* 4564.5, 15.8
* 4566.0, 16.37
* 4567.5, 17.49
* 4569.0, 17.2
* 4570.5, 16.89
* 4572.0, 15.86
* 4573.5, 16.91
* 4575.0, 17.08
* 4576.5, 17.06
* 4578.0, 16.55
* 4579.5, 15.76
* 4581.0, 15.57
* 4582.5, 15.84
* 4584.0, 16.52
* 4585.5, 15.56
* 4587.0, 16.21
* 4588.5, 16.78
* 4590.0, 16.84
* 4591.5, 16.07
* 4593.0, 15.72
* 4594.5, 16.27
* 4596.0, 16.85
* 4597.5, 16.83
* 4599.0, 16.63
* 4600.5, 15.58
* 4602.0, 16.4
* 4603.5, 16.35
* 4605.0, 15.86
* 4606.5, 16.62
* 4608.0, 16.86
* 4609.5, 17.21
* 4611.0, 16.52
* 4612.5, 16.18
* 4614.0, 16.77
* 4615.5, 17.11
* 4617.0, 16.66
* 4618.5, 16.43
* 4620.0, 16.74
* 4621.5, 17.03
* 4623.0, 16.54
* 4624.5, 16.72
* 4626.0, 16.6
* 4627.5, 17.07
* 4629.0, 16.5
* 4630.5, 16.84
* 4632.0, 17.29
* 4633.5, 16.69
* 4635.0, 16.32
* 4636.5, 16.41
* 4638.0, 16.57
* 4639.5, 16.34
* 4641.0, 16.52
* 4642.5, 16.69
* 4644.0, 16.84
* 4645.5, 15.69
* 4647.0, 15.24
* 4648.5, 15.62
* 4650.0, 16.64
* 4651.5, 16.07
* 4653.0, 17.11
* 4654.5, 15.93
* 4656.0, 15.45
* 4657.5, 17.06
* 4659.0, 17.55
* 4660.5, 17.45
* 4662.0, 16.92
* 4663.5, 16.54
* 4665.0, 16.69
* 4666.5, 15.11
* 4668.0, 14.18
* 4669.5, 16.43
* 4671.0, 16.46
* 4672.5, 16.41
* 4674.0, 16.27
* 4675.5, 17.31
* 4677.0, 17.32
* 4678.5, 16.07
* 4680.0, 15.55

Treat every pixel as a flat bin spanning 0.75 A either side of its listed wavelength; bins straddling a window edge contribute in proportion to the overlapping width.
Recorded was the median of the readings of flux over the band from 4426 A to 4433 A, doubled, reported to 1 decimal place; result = 32.1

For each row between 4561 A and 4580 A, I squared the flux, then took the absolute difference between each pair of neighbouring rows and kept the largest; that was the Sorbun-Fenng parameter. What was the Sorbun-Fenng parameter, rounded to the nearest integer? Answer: 38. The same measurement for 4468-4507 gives 57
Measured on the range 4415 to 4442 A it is 69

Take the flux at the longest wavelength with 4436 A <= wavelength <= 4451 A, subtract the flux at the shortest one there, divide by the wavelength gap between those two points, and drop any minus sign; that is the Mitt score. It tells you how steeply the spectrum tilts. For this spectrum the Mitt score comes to 0.03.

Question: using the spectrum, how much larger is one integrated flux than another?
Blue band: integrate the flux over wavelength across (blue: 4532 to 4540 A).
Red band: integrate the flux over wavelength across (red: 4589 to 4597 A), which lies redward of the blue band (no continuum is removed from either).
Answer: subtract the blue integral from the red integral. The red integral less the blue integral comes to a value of 5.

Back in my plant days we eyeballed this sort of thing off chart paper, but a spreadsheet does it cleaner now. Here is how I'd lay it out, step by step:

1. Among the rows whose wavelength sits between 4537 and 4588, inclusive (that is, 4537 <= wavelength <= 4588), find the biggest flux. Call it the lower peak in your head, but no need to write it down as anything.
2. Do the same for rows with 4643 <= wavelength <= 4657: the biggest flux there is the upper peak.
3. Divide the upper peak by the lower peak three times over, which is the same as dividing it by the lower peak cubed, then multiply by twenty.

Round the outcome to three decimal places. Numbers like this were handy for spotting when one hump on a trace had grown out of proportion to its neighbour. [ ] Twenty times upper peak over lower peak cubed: 0.064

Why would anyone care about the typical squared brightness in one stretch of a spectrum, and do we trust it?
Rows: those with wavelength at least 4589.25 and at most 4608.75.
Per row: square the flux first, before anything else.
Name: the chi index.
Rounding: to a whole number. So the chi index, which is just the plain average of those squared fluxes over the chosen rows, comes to 268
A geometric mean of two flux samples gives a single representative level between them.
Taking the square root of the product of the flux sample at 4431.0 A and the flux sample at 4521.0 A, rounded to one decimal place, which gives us 15.8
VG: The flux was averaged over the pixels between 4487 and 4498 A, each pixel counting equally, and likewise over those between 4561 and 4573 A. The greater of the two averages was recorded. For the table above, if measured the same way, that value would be 16.6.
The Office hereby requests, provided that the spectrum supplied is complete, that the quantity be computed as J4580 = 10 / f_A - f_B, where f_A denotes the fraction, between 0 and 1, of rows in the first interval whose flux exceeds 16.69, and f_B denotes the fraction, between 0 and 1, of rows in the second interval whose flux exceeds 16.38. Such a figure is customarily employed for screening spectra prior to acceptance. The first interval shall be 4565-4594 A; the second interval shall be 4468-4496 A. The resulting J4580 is 23.3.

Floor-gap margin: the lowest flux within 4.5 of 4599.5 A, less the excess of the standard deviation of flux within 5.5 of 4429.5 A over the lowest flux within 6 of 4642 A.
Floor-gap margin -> 30.2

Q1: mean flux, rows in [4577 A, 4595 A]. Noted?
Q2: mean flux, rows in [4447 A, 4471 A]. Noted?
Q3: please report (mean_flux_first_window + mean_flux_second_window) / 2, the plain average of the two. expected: 15.7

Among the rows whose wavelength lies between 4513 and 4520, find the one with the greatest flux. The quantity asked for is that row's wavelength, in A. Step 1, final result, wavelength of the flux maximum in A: 4516.5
